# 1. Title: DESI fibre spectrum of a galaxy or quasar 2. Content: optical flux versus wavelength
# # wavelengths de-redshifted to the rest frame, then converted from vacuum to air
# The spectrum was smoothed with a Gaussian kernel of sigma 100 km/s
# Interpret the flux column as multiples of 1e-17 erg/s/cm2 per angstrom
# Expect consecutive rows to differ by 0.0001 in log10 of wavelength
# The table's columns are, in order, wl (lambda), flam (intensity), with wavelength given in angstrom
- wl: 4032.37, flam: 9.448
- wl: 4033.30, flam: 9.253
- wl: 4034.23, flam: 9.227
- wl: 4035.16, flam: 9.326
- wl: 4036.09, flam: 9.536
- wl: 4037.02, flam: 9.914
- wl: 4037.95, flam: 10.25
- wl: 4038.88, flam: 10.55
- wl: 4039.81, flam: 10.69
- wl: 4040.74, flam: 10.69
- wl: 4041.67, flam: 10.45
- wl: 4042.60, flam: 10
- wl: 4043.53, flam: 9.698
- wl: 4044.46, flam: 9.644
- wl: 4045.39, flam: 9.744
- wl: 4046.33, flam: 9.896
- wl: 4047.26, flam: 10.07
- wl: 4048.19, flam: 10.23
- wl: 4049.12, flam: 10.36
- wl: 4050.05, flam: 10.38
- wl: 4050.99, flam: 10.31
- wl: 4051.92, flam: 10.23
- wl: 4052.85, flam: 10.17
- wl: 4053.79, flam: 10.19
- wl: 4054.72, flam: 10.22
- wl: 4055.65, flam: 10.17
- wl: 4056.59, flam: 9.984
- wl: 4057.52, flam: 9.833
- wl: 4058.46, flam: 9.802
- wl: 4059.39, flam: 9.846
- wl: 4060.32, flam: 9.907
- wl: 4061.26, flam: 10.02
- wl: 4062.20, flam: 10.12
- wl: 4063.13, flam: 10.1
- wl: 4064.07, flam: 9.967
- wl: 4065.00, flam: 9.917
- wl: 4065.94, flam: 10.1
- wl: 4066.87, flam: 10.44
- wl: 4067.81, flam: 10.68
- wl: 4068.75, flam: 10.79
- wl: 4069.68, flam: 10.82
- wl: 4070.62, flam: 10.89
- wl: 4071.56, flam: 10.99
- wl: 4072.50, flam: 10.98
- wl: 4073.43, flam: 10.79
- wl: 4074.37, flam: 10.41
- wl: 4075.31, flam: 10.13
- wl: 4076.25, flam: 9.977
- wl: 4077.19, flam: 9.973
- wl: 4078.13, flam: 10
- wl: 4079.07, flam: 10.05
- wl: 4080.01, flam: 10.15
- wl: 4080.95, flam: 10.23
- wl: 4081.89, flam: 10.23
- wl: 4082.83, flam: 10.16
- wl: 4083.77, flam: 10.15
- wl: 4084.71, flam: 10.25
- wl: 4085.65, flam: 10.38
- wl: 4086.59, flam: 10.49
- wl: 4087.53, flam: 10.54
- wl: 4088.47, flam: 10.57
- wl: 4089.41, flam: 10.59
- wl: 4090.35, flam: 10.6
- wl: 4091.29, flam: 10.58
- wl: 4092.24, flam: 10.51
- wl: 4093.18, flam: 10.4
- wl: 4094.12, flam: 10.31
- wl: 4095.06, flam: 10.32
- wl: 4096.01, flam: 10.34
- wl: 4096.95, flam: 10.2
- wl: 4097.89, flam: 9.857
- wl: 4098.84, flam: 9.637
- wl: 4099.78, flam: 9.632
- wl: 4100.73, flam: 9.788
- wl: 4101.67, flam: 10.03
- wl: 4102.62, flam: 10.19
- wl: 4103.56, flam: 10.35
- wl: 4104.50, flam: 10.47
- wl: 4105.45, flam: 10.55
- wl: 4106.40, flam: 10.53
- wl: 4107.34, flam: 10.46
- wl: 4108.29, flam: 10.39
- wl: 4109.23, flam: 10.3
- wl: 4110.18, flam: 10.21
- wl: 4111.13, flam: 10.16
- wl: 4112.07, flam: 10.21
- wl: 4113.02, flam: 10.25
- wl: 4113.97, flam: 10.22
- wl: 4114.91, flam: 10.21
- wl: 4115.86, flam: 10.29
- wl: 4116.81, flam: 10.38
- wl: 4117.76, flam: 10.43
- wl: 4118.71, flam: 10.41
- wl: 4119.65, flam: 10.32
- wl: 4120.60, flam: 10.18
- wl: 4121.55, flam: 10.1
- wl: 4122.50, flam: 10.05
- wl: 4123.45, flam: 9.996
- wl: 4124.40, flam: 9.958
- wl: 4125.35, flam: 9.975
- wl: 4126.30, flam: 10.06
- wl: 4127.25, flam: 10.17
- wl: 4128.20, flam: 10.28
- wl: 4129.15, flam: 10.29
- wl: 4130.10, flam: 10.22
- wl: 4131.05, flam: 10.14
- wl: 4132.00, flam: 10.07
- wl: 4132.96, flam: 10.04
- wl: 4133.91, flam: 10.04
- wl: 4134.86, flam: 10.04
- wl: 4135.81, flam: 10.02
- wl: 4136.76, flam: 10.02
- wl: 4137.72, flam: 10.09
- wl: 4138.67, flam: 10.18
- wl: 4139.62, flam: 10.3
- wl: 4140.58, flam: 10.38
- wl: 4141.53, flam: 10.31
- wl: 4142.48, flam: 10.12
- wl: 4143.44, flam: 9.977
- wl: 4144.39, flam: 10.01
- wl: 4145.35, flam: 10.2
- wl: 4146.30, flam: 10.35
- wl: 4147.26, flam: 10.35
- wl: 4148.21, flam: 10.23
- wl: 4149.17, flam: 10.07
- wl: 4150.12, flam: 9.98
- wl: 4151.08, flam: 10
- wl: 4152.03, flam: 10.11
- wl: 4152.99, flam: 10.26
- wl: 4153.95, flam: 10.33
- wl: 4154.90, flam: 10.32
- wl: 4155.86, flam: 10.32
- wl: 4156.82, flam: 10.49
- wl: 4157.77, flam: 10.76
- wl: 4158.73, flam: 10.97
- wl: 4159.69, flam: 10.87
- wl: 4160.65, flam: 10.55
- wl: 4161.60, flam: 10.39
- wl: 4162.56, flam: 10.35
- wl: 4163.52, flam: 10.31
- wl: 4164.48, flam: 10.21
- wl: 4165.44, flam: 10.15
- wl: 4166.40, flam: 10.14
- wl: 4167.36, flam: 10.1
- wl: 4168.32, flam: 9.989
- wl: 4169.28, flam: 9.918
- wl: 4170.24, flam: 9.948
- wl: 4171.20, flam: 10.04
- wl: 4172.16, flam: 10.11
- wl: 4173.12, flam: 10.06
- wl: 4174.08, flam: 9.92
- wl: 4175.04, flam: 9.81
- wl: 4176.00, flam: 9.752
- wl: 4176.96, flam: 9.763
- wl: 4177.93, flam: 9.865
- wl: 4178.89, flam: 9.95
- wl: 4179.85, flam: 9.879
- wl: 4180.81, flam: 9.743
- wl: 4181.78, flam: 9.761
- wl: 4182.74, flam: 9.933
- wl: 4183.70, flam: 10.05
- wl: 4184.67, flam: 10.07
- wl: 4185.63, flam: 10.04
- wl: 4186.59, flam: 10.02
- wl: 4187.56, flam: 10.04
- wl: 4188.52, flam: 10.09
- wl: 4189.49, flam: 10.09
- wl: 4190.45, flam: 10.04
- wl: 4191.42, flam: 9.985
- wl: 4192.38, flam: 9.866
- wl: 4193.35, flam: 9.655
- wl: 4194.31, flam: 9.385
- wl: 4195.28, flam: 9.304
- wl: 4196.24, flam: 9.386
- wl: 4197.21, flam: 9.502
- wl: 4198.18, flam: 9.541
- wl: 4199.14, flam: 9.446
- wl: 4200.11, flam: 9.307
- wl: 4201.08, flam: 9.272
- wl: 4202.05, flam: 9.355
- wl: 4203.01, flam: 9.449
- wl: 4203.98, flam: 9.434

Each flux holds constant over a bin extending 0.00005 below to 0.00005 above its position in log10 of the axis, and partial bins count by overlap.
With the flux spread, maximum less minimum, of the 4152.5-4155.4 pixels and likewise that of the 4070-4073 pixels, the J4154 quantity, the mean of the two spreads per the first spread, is 1.21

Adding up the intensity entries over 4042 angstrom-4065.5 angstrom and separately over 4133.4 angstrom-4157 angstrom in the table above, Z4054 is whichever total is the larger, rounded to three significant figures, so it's 254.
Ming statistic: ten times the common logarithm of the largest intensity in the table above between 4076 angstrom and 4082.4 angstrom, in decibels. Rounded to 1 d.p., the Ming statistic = 10.1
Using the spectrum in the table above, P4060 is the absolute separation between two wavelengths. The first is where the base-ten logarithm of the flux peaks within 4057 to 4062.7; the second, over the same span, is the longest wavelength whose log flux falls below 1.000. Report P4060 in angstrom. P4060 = 1.9 angstrom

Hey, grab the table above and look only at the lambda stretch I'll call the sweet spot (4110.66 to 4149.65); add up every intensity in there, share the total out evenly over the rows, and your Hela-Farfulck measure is 10.2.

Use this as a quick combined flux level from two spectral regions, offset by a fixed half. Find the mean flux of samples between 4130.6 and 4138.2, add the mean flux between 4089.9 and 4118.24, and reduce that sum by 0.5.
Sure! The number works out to 19.8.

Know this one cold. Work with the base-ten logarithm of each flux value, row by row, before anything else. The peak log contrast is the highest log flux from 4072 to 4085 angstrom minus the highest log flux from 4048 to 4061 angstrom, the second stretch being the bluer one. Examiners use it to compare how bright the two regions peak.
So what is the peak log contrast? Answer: 0.0244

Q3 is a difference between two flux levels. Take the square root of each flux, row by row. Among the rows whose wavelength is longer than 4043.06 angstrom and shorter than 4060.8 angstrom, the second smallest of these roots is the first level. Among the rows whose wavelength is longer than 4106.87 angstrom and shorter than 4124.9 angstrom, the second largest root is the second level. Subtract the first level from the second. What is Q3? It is 0.115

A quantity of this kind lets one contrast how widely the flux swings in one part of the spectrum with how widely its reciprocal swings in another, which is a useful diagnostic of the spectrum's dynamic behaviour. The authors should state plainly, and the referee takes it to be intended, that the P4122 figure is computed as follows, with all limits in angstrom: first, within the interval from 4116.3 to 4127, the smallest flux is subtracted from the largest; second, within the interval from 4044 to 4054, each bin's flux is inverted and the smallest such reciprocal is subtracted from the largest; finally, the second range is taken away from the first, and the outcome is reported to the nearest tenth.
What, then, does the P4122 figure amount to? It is 0.5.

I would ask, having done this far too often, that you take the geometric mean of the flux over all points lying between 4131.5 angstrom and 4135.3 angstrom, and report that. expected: 10.0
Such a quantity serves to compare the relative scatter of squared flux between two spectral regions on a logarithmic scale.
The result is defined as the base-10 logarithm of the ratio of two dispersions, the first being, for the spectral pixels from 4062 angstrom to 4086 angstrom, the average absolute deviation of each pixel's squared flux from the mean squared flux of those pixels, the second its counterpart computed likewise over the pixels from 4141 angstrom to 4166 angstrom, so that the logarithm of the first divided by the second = 0.21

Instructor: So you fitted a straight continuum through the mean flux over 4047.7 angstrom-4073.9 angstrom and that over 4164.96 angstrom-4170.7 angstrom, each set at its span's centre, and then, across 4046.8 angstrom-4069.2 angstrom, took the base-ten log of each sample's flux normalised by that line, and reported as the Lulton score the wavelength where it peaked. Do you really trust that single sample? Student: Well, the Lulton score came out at 4068.75 angstrom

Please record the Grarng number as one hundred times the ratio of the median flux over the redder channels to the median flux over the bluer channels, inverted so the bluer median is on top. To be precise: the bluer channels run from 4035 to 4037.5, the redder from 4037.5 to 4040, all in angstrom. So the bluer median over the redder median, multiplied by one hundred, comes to 90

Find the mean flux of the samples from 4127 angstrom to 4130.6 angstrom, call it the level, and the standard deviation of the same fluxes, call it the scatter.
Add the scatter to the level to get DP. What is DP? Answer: 10.3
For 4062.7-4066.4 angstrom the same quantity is 10.1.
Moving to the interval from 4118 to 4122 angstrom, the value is 10.4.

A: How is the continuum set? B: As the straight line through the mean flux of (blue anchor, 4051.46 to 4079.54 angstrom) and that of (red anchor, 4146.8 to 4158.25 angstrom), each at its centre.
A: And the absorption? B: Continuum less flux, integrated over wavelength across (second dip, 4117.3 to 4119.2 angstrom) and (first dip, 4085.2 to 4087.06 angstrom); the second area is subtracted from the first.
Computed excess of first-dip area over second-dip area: 0.0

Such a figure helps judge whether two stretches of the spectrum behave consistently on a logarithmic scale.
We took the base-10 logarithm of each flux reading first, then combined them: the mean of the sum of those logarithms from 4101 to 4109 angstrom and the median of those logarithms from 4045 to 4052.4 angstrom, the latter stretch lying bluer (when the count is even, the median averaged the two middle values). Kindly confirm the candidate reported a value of 4.57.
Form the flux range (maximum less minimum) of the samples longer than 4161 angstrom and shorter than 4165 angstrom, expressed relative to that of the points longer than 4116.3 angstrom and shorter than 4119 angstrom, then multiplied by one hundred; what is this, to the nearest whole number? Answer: 360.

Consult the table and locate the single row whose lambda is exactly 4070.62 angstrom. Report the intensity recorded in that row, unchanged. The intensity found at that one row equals 10.89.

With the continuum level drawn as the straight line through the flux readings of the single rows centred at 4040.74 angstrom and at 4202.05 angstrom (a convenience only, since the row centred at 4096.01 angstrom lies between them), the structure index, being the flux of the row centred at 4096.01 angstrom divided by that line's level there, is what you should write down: 1.01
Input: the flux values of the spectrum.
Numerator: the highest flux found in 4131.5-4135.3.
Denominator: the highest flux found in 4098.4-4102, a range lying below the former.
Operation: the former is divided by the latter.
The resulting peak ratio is 1.00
